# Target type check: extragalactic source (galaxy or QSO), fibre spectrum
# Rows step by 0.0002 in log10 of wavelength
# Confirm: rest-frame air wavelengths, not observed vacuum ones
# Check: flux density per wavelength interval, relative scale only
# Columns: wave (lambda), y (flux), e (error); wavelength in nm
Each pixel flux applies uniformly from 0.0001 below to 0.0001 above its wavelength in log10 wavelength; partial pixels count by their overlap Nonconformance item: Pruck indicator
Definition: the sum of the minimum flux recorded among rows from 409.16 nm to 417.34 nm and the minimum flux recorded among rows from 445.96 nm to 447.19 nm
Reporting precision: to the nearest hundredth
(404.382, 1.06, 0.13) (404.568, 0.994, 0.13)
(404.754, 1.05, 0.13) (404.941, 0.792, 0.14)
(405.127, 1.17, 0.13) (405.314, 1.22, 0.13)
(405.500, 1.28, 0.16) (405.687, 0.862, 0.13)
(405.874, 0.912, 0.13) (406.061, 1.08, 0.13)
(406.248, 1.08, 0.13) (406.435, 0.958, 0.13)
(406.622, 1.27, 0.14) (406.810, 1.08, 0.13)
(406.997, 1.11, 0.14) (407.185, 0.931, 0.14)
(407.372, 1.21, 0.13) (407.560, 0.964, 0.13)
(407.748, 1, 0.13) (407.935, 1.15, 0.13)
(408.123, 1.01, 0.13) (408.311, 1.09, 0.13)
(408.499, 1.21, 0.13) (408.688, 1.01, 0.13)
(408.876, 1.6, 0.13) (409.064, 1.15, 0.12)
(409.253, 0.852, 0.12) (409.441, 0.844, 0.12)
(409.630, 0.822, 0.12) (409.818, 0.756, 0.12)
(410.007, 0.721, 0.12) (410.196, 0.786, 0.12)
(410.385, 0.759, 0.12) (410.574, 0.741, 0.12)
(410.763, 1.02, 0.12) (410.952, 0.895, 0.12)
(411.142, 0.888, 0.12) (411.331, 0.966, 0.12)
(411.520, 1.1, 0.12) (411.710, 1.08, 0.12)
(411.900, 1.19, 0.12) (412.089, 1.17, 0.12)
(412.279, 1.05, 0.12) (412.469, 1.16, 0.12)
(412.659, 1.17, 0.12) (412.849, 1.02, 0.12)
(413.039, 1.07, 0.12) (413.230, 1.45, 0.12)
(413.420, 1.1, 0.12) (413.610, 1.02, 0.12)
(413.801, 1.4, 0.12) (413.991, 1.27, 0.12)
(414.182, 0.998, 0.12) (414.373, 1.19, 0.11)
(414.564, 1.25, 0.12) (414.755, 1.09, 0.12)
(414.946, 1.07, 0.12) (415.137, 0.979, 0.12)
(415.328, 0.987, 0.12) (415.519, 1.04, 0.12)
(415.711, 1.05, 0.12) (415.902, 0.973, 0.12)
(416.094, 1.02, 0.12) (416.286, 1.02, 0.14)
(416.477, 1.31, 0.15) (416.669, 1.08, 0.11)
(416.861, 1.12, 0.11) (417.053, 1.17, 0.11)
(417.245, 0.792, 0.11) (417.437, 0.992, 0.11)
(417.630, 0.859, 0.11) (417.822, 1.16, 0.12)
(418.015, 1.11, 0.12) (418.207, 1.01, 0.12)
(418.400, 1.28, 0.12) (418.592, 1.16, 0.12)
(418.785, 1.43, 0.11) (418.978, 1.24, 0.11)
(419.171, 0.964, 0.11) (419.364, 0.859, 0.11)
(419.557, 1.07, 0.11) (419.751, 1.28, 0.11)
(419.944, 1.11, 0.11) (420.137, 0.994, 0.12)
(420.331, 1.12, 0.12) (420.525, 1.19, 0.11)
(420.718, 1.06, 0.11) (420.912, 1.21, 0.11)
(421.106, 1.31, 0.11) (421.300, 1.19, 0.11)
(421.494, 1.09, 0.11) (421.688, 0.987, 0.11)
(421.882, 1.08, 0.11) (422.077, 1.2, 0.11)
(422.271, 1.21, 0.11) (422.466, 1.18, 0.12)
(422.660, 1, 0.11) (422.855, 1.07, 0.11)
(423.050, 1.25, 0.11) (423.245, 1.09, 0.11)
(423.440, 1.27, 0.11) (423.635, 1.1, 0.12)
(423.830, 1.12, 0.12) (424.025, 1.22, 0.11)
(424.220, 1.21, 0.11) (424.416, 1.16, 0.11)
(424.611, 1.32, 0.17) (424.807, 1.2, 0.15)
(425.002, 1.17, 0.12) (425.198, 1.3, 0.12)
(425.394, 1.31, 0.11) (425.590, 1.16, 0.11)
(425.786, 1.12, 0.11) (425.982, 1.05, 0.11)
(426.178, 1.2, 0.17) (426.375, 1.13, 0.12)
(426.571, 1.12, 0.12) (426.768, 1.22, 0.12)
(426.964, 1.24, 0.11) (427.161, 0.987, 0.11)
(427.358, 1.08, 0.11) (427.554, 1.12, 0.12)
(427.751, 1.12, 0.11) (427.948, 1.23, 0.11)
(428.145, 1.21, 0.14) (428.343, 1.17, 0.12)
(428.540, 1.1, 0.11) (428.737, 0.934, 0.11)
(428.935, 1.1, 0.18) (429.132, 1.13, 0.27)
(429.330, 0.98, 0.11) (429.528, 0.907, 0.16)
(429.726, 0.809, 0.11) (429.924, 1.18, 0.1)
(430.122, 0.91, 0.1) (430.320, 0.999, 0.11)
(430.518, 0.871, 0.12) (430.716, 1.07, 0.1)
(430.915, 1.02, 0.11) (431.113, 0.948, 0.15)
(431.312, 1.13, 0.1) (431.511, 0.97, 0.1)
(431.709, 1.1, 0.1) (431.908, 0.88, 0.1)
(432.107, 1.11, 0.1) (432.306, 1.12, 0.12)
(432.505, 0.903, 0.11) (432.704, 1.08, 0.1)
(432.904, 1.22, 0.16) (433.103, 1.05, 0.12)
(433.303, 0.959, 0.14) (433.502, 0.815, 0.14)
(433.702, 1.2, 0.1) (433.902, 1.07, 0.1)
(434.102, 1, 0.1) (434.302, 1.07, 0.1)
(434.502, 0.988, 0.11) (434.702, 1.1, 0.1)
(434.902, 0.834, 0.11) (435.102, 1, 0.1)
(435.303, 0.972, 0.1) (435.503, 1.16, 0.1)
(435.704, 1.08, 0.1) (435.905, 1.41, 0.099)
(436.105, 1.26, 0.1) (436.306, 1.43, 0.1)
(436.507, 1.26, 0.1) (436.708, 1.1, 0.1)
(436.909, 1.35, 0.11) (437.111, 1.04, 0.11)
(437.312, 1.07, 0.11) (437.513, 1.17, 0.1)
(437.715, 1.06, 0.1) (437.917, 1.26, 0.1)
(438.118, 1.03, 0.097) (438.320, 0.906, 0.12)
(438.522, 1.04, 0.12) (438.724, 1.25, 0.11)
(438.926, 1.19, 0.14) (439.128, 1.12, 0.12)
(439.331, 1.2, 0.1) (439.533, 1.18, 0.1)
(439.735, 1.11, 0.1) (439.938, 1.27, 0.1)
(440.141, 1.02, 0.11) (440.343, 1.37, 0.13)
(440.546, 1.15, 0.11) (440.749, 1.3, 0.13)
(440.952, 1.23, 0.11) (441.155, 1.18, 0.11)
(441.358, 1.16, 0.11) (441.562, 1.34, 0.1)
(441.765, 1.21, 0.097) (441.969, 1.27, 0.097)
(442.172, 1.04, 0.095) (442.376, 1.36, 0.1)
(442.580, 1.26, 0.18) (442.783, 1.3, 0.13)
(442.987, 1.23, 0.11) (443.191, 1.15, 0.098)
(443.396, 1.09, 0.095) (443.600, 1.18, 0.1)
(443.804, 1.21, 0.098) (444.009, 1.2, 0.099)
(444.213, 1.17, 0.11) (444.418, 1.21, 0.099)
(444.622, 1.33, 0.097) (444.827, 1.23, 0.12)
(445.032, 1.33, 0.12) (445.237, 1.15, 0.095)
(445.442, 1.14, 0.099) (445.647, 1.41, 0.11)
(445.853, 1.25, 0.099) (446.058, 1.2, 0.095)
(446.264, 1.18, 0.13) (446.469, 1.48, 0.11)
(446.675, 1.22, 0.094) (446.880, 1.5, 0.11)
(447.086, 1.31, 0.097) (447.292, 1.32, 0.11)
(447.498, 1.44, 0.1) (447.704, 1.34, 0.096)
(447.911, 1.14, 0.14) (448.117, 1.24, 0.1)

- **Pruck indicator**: 1.90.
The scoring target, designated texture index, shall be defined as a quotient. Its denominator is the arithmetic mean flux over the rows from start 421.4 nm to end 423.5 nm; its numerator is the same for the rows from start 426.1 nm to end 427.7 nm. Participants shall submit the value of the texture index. 1.01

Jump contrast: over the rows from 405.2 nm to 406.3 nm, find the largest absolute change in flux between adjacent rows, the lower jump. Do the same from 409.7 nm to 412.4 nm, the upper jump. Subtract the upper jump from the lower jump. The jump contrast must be 0.14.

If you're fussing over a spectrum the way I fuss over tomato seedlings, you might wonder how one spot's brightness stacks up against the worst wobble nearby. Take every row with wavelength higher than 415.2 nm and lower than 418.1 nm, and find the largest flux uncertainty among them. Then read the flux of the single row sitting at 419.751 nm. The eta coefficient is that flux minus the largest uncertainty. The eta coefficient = 1.13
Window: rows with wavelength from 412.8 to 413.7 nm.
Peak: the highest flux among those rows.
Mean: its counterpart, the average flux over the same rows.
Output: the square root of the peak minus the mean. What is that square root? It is 0.56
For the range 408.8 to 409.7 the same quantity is 0.74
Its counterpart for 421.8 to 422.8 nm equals 0.28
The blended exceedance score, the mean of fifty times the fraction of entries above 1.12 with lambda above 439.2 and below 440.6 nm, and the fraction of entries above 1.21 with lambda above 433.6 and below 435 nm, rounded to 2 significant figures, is 18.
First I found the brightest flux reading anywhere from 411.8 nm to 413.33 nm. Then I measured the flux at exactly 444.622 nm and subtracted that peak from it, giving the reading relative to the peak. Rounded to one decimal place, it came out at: -0.1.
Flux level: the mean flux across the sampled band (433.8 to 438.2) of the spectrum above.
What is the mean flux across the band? 1.12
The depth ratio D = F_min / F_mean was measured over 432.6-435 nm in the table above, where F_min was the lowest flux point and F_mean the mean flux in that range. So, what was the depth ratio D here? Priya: 0.790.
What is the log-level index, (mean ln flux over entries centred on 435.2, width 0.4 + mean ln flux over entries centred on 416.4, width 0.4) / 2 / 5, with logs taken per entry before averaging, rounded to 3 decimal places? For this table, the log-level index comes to 0.013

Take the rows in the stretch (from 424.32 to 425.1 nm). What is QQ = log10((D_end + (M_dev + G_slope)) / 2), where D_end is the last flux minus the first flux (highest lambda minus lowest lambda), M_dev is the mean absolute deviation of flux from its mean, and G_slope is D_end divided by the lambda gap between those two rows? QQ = -1.4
